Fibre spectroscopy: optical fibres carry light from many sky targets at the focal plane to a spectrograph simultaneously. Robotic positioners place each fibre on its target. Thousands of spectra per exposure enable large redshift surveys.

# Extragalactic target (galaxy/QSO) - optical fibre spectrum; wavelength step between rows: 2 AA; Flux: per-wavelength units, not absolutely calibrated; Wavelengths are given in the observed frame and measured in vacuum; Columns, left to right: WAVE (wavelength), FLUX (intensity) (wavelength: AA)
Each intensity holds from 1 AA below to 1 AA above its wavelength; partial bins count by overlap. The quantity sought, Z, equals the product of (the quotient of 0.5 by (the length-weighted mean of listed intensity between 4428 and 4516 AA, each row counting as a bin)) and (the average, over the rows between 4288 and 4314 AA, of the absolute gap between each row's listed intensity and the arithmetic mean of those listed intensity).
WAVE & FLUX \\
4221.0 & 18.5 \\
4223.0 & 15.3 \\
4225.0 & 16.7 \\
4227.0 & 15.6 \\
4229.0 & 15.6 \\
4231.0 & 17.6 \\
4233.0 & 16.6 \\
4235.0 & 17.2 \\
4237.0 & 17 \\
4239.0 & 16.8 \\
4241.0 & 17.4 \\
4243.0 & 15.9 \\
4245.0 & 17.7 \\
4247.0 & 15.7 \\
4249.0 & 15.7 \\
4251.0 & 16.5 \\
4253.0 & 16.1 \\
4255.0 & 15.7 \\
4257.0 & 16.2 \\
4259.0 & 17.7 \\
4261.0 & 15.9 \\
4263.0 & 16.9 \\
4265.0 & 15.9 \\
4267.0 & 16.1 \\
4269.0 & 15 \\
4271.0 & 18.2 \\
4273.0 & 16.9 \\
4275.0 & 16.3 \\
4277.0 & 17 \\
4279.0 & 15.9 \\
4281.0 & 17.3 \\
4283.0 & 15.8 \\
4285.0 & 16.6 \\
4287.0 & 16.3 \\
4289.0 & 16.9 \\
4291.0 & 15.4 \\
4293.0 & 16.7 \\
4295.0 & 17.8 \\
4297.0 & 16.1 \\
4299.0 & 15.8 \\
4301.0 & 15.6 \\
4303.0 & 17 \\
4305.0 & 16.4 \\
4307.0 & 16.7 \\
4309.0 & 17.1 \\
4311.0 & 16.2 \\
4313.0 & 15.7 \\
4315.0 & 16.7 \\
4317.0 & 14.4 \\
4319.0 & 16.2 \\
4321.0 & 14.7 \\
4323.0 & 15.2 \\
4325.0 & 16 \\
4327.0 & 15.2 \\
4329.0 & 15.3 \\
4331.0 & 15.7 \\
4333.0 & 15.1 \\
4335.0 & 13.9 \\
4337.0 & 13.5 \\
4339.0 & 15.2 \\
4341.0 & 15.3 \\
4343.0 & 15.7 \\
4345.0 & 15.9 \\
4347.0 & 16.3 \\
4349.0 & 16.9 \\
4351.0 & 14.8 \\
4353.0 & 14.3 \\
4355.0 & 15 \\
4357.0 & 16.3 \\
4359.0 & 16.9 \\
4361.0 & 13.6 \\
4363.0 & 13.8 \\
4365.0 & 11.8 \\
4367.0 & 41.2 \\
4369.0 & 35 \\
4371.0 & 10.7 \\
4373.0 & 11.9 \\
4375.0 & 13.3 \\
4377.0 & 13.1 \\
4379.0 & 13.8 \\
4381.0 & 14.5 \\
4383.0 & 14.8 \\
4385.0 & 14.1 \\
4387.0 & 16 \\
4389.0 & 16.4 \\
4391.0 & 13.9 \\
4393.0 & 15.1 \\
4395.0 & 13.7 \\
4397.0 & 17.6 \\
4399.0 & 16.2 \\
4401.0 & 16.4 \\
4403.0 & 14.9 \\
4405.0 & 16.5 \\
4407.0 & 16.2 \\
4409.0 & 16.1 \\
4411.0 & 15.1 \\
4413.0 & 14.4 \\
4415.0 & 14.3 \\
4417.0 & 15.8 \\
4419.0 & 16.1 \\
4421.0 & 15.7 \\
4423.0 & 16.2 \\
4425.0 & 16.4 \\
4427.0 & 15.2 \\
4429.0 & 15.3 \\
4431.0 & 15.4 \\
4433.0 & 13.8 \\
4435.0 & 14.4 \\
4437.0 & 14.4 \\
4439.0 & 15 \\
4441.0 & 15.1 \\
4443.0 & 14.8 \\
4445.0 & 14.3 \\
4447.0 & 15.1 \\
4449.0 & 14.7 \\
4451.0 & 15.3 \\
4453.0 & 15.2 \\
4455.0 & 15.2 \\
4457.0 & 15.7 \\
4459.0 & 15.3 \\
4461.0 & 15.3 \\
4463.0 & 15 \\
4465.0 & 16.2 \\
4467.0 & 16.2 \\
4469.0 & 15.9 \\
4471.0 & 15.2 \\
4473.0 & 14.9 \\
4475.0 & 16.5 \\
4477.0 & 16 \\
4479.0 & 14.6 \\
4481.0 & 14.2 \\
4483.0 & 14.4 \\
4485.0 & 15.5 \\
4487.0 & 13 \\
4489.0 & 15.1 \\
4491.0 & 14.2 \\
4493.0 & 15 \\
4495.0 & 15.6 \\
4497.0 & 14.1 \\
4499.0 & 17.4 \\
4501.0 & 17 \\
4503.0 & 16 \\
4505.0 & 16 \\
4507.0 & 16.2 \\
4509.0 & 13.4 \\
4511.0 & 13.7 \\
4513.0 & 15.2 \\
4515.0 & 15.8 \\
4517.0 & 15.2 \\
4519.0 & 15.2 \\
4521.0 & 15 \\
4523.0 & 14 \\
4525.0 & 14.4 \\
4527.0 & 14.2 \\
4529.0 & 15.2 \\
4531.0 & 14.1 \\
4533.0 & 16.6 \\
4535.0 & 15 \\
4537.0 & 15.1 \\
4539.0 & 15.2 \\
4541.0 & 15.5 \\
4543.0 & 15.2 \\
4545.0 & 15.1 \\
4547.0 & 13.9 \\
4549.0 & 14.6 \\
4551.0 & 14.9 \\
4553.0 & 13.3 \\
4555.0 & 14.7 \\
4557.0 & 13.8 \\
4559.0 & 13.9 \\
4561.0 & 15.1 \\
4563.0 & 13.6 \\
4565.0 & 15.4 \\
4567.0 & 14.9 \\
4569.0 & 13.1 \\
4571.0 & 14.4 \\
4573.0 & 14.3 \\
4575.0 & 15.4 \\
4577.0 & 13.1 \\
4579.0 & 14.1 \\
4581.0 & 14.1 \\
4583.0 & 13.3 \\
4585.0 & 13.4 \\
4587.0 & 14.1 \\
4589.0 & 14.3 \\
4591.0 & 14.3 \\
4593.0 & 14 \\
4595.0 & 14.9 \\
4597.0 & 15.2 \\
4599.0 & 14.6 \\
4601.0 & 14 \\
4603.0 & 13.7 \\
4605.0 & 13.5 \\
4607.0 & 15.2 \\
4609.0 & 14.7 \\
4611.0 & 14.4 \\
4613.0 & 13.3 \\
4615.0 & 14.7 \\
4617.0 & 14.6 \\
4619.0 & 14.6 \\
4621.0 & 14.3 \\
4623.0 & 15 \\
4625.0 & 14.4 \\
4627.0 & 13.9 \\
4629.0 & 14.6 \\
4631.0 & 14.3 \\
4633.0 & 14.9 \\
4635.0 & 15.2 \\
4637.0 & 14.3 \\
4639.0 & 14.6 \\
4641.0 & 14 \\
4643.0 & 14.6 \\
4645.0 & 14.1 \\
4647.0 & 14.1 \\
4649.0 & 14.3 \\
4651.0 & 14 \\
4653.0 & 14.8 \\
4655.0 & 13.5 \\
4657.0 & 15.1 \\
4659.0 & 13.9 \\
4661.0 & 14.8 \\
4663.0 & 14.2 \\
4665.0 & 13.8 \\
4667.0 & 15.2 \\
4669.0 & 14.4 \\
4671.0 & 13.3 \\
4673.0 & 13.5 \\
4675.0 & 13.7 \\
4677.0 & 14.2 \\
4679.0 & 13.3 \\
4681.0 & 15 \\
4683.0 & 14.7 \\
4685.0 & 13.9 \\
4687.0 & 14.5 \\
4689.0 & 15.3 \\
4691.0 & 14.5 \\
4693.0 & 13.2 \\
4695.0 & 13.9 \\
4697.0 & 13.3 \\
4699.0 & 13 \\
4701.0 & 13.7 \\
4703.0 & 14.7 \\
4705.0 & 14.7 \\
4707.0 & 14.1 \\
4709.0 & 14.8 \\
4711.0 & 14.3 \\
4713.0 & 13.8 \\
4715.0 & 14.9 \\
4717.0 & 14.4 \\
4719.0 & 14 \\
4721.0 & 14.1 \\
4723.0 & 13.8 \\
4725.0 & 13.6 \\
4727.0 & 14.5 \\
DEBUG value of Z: 0.0188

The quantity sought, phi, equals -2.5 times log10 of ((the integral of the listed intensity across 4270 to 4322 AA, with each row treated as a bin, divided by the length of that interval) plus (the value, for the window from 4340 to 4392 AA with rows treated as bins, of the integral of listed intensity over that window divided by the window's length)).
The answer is -3.79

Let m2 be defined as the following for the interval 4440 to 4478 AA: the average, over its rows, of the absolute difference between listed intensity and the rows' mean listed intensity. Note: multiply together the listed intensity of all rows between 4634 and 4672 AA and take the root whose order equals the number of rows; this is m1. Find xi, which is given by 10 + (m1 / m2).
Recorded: 41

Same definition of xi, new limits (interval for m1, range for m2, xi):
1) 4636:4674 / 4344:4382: 13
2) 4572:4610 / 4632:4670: 44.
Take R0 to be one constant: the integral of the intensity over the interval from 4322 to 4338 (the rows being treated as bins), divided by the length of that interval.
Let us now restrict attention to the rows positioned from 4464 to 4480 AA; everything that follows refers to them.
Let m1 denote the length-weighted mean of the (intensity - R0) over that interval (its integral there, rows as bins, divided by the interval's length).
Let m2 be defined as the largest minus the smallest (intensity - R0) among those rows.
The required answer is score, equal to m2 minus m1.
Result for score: 1.2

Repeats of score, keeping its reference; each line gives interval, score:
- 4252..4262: 0.7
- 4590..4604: 2.1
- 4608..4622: 2.0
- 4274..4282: -0.2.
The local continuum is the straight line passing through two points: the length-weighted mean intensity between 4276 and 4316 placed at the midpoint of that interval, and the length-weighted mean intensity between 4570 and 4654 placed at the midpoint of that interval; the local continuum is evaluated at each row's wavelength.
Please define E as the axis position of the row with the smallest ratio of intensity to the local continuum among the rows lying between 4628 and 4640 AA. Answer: 4631.0 AA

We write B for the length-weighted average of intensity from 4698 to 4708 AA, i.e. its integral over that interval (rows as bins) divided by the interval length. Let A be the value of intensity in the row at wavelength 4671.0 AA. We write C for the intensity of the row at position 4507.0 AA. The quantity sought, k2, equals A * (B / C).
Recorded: 12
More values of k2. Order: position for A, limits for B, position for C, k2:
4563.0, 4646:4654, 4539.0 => 13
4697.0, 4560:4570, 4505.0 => 12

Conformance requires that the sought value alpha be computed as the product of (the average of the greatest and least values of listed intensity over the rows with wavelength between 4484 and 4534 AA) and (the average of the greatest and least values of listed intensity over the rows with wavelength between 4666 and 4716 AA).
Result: 215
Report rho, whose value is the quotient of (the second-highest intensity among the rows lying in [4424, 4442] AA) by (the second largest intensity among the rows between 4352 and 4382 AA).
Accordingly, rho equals 0.44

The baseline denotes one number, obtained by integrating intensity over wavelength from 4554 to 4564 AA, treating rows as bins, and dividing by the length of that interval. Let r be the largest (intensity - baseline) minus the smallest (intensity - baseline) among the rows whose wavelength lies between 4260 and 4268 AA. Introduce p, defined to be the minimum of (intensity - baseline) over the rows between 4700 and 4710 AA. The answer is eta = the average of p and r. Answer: 0.2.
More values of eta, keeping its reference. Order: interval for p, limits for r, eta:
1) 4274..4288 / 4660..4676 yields 1.7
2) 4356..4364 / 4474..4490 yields 1.4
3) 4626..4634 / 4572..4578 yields 1.0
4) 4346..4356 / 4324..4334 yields 0.5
